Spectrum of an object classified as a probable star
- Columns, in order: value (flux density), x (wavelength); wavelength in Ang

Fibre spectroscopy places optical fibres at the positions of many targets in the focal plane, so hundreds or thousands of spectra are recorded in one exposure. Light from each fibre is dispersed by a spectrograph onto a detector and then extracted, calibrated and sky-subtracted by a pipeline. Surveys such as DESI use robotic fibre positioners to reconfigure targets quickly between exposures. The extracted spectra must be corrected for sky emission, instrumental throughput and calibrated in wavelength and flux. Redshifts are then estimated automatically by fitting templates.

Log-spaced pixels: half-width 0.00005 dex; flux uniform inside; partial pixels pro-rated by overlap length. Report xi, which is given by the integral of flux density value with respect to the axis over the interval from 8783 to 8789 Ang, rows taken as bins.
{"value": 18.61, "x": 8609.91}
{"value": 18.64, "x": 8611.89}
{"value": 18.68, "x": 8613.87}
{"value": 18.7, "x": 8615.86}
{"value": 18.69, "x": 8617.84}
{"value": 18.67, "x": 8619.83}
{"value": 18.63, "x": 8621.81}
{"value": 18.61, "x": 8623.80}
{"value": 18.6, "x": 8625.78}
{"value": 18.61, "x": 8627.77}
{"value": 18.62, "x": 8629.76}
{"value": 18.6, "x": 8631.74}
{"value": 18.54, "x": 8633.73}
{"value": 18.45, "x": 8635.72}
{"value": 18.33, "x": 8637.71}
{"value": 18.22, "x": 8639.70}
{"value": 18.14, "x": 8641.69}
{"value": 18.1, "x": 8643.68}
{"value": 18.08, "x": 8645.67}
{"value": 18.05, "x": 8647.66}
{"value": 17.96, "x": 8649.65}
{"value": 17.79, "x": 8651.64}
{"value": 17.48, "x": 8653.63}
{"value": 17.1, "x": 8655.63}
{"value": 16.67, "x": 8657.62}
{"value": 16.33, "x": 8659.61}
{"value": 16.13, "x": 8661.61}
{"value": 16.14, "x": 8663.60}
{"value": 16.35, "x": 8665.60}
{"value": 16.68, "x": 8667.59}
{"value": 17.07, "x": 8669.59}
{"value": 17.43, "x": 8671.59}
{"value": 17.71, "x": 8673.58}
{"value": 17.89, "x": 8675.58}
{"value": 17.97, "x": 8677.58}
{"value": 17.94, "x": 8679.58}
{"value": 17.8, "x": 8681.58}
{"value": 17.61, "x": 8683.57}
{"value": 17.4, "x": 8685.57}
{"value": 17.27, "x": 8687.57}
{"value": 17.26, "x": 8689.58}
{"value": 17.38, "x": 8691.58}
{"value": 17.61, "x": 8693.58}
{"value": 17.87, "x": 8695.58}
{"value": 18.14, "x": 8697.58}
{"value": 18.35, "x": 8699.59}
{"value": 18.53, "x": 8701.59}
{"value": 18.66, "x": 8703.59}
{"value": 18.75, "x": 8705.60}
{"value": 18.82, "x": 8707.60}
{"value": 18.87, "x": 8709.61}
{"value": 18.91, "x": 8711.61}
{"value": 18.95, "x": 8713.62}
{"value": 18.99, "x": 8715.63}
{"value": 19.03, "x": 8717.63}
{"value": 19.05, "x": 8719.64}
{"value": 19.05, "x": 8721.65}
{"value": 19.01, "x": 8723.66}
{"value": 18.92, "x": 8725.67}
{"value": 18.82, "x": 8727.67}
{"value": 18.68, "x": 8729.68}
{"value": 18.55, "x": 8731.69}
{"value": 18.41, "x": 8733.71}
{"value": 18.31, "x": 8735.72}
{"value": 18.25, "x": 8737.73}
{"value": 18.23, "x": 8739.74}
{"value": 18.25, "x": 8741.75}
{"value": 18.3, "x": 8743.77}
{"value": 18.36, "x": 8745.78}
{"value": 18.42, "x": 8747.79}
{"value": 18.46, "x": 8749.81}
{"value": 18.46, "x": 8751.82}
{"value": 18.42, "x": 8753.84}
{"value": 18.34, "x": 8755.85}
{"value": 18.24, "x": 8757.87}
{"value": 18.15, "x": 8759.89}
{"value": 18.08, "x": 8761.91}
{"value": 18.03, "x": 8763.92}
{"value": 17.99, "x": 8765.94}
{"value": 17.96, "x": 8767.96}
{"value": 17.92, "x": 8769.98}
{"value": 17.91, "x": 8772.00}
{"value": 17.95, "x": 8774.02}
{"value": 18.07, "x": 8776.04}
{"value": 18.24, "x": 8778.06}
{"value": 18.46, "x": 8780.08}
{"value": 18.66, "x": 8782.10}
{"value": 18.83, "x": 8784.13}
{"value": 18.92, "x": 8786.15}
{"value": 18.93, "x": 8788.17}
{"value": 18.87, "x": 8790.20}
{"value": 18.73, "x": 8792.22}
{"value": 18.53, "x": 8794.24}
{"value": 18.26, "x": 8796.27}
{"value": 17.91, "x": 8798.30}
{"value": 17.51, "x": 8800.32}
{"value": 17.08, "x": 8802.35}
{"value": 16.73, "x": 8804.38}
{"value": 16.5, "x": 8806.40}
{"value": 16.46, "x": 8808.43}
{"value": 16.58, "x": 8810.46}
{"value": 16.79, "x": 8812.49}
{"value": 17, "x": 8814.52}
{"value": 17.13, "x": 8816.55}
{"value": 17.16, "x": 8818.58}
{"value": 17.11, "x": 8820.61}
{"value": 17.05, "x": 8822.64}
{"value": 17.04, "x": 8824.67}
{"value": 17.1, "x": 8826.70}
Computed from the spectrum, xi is 113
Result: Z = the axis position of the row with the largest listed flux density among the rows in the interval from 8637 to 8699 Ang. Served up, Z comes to 8637.71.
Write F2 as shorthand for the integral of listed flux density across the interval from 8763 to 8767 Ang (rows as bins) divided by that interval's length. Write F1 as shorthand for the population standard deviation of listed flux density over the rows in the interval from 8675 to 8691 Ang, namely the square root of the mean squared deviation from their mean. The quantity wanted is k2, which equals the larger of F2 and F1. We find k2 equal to 18.0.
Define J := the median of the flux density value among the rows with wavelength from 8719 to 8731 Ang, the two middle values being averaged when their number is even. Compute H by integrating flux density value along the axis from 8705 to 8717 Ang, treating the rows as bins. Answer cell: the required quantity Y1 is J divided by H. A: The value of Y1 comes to 0.0836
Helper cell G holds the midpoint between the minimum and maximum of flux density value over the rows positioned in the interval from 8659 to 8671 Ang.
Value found 16.6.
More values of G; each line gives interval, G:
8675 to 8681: 17.9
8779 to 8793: 18.7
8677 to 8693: 17.6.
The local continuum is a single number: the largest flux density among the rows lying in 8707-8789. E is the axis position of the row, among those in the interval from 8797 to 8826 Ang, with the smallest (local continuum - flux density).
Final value 8798.30 Ang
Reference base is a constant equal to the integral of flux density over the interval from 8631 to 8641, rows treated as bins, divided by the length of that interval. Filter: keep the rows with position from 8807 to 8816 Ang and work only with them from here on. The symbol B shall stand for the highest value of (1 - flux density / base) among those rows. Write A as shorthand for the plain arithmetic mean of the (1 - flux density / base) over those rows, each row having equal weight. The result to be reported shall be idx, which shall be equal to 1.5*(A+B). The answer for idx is 0.297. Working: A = 0.09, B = 0.106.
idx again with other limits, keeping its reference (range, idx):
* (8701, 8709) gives -0.034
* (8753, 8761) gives 0.030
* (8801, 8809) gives 0.298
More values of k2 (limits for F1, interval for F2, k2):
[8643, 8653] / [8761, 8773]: 18.0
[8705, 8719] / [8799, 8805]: 17.2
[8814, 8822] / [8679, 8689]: 17.6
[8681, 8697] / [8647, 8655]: 17.8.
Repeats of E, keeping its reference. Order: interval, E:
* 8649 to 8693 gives 8677.58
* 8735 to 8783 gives 8782.10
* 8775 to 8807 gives 8788.17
